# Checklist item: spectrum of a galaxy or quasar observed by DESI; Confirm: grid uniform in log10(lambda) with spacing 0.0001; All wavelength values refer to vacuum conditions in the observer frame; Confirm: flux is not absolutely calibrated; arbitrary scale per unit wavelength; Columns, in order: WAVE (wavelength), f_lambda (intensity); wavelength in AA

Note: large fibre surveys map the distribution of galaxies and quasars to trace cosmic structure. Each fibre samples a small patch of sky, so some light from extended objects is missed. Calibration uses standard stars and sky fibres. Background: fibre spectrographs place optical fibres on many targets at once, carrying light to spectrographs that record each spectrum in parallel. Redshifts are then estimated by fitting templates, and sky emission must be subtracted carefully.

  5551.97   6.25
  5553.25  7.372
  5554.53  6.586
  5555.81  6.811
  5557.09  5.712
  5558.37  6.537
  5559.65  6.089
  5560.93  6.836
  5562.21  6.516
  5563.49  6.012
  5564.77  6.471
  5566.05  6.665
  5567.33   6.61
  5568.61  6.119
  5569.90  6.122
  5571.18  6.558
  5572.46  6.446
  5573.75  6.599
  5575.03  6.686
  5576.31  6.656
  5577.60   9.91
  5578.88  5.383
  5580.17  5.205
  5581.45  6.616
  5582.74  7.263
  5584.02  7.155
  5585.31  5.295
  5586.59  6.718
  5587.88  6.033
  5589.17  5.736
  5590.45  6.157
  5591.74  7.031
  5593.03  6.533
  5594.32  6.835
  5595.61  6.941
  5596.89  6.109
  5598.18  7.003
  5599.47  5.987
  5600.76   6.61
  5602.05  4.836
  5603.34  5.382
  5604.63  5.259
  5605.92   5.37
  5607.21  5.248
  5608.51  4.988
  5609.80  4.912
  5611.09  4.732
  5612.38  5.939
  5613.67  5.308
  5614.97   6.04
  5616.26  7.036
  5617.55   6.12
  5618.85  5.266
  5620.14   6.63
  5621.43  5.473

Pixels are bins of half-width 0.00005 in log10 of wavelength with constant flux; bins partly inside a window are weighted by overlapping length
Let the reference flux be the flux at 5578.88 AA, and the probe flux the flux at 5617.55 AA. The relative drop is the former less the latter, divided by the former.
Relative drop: -0.14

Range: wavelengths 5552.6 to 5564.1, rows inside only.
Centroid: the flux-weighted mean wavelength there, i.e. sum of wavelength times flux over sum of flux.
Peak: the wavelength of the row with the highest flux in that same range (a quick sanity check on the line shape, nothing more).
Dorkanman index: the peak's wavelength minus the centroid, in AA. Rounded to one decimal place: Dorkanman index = -5.0 AA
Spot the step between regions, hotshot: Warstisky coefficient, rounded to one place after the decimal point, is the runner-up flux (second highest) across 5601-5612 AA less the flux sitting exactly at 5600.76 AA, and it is -1.2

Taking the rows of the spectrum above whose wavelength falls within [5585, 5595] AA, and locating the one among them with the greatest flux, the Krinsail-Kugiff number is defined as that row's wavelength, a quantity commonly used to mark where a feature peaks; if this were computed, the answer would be 5591.74 AA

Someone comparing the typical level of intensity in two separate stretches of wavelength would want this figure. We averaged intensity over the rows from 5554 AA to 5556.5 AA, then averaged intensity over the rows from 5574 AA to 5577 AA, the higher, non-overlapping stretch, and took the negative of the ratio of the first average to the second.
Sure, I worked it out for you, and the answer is -1.00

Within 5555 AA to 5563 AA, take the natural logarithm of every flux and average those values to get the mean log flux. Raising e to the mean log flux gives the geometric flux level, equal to 6.40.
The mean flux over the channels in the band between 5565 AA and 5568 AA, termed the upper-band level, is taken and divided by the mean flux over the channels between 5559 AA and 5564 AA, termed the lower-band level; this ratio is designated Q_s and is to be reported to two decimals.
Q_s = 1.04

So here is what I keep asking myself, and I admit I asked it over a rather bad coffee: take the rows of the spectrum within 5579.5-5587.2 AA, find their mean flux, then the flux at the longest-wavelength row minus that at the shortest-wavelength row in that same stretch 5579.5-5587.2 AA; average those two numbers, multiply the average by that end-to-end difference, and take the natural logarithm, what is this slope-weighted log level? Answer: 1.8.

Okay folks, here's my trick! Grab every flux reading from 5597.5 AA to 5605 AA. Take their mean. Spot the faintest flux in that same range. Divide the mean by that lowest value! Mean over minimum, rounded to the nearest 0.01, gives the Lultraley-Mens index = 1.21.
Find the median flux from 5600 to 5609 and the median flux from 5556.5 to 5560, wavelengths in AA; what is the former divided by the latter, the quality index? 0.86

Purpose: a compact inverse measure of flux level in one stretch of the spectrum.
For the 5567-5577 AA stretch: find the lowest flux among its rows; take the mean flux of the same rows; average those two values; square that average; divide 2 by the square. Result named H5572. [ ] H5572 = 0.050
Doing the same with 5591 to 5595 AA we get 0.045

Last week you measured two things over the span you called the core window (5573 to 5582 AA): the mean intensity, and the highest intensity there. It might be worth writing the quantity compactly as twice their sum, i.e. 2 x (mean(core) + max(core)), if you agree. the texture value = 33.3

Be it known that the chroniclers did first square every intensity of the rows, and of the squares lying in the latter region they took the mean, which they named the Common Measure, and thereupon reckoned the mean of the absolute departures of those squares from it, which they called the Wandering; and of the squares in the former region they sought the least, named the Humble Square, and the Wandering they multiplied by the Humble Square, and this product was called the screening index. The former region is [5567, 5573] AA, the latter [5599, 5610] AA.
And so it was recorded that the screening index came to 172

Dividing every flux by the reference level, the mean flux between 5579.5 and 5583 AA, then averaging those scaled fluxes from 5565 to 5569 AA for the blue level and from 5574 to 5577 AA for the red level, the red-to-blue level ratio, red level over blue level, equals 1.03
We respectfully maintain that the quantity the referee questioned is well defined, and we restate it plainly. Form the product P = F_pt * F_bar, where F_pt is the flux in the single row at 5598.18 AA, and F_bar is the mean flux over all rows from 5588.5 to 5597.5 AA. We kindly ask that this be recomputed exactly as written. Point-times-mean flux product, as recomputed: 45.4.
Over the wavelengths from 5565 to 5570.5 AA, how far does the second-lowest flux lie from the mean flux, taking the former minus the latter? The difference -0.26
